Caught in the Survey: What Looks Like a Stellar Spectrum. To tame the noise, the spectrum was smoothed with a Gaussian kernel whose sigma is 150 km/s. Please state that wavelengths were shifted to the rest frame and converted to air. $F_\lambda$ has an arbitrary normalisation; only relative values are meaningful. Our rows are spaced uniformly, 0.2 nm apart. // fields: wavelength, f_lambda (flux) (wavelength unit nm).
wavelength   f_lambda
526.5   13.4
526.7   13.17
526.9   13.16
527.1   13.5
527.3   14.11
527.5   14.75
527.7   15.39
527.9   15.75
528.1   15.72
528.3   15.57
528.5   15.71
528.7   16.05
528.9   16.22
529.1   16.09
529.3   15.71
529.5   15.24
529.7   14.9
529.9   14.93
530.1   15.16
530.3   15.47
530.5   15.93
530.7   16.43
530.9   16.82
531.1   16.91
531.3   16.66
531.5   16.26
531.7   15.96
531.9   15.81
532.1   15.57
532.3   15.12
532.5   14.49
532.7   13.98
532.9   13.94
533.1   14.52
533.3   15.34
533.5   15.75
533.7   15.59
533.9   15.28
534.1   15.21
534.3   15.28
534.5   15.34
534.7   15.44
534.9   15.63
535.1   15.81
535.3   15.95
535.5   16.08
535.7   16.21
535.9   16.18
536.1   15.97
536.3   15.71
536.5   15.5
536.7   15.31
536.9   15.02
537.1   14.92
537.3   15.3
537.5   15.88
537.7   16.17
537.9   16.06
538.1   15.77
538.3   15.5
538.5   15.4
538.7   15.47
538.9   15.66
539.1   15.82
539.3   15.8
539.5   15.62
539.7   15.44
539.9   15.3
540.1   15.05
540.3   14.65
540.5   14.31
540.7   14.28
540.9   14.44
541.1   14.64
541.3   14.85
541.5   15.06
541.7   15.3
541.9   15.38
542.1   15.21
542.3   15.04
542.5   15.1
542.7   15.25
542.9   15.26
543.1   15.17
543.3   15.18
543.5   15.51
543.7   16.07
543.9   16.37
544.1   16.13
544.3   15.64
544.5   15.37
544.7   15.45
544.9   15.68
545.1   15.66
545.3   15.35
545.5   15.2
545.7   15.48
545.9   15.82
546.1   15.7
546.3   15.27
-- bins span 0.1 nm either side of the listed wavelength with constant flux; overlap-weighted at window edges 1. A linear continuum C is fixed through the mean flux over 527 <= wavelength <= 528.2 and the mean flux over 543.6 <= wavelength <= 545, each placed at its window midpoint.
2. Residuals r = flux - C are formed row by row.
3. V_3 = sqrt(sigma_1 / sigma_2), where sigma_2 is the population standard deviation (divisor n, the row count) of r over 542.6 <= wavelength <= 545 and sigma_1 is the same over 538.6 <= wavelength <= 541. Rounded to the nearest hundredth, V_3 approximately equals 1.27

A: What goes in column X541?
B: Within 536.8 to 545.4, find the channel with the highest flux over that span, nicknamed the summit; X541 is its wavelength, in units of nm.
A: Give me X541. 543.9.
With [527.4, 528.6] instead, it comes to 527.9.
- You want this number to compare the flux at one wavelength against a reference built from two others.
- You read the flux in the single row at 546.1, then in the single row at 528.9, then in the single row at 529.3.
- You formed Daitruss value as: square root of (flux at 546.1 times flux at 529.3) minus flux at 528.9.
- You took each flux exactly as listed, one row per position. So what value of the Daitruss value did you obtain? -0.5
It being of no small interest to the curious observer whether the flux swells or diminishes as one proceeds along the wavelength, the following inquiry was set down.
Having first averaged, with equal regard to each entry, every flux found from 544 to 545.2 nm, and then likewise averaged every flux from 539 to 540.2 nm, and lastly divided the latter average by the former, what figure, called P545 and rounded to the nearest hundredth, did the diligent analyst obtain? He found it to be 0.99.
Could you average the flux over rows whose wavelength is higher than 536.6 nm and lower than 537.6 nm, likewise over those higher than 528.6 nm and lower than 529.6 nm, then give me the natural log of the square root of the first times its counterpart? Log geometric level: 2.75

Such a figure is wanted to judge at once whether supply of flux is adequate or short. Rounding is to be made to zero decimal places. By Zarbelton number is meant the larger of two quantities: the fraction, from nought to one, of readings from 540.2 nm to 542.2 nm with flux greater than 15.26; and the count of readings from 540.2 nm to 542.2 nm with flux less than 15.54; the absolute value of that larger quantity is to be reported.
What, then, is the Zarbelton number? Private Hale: 10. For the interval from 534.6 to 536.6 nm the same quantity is 2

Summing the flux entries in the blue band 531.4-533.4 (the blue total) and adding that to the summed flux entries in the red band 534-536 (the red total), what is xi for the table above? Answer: 308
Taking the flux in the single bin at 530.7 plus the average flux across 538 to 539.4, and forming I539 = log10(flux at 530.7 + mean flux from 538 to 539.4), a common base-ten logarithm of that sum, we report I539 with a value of 1.51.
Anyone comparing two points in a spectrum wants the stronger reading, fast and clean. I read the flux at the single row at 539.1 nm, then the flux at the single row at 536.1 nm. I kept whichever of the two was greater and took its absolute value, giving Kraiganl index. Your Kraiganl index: 16.0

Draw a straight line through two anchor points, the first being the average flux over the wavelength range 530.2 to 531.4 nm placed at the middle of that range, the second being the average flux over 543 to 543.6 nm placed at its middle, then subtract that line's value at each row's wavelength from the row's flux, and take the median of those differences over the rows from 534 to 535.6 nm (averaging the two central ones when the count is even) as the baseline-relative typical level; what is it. -0.49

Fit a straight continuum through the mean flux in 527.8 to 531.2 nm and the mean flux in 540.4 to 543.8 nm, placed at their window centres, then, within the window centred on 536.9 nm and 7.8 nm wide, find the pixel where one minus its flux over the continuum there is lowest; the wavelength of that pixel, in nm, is 537.7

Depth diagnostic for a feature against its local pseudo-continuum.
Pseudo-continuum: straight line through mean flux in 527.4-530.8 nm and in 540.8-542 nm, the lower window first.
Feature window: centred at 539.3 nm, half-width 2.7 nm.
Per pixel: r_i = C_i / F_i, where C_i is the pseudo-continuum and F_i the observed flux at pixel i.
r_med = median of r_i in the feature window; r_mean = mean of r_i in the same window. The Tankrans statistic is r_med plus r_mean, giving 1.97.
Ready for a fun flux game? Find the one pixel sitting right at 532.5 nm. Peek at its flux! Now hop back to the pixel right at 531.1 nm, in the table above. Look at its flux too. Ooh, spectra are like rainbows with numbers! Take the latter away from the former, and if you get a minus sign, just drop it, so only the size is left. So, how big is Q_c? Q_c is 2.4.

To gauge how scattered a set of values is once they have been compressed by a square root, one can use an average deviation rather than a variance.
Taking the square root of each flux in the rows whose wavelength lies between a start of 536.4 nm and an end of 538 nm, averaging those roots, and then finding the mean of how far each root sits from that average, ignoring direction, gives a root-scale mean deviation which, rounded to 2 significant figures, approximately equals 0.049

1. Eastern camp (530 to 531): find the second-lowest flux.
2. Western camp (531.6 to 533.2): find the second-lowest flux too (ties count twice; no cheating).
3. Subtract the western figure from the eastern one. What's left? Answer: 1.5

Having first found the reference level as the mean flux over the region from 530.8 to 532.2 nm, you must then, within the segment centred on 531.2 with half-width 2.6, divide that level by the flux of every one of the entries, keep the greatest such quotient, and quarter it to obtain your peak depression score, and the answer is 0.292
